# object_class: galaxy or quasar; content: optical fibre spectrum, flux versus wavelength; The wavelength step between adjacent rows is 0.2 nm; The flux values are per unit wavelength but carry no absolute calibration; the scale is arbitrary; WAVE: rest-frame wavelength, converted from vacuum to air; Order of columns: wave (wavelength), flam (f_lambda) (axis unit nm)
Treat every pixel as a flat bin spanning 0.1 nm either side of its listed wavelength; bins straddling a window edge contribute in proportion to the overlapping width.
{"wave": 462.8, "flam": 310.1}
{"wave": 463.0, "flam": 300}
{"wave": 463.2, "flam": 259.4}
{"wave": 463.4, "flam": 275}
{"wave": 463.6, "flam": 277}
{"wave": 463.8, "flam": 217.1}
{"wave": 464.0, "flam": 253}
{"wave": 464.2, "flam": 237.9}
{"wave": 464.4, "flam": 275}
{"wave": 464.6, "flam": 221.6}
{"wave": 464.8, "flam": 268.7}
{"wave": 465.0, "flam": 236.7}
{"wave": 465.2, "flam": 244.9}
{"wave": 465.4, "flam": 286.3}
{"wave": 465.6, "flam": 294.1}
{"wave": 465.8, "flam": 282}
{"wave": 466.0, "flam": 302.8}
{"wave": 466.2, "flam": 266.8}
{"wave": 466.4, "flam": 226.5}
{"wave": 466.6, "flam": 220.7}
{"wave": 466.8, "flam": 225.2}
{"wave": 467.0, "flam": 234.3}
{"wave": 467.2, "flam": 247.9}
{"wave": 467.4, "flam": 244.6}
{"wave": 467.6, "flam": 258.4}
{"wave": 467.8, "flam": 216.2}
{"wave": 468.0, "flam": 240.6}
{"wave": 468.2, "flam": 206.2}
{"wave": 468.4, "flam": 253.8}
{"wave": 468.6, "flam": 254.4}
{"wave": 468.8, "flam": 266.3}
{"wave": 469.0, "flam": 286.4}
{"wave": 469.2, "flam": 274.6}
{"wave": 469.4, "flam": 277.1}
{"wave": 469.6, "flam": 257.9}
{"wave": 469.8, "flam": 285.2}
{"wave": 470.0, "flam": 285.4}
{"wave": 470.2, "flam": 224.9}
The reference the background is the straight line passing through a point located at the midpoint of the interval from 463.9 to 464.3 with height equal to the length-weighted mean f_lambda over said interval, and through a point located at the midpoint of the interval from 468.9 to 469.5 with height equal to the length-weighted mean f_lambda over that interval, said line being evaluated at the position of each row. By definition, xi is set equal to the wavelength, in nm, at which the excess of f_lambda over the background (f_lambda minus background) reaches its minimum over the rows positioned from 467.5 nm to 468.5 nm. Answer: 468.2 nm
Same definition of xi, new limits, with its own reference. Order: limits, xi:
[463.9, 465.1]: 464.6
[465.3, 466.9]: 466.6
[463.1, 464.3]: 463.8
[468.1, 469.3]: 468.2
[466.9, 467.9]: 467.8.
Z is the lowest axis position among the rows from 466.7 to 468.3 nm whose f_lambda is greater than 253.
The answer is 467.6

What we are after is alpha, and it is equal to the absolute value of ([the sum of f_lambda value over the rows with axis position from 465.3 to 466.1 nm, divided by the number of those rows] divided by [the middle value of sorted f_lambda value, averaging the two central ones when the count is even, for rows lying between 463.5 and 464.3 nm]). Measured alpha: 1.19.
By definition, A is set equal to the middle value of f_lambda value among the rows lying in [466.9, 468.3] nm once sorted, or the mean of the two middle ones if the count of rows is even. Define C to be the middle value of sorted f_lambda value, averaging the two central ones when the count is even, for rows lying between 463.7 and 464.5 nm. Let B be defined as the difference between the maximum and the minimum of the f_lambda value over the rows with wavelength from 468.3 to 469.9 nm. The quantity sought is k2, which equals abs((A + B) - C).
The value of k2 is 28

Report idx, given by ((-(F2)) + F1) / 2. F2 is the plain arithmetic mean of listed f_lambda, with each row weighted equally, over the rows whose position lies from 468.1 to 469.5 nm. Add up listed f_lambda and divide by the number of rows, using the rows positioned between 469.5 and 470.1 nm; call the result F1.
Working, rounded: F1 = 276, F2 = 260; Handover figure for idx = 8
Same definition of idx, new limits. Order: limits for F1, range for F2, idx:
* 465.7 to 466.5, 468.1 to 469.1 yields 8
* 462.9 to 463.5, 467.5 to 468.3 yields 24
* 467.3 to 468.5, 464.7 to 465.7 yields -15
